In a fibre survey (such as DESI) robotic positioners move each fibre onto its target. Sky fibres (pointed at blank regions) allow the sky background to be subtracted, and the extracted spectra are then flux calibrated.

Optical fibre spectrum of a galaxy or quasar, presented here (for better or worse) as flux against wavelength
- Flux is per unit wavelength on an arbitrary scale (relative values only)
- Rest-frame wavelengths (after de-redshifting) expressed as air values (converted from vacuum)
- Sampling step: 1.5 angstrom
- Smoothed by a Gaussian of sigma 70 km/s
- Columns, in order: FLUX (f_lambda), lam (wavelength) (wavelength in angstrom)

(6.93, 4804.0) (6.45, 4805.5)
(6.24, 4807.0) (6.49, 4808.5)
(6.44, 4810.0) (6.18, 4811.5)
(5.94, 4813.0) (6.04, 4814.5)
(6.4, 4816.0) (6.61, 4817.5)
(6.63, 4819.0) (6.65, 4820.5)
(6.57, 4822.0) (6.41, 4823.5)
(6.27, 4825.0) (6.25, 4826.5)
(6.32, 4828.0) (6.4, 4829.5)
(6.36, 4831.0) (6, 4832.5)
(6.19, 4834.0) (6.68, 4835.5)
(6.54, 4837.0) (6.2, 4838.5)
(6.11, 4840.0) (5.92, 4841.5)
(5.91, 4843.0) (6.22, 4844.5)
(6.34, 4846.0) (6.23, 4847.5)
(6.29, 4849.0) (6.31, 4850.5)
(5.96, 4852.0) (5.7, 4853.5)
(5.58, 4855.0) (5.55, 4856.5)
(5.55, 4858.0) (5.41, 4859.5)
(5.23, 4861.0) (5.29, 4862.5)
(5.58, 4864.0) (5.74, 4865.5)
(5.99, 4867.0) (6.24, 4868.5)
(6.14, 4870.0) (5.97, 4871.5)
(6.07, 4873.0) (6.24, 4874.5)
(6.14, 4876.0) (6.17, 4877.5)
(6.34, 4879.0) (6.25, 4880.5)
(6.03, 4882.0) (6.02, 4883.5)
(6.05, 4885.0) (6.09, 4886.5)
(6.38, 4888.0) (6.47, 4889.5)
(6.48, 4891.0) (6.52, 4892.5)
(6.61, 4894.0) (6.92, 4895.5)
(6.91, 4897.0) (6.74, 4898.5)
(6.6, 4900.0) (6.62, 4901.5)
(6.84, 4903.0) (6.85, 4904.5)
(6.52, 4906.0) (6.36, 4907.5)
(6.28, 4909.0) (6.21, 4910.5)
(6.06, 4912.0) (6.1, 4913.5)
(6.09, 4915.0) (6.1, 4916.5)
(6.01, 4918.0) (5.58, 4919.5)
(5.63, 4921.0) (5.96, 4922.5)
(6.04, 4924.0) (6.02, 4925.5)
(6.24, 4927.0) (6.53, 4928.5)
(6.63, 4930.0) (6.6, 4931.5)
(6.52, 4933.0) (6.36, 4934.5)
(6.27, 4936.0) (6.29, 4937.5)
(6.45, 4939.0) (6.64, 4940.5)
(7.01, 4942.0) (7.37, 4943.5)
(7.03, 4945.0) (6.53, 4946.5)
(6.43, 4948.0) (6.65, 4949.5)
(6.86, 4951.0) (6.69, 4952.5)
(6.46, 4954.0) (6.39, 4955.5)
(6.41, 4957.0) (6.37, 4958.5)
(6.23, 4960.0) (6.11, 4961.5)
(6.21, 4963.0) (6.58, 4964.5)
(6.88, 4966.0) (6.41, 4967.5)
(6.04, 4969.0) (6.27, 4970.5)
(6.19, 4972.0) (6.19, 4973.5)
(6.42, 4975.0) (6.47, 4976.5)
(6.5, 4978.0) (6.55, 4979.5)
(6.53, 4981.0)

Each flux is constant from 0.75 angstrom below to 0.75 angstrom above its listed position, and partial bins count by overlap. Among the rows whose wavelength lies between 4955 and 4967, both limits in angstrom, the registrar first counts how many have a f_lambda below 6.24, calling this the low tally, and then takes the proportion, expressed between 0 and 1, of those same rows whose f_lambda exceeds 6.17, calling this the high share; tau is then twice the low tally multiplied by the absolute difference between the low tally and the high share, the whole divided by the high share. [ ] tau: 15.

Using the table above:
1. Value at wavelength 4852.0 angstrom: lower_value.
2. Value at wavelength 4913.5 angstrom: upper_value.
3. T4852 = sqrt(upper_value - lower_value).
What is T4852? 0.4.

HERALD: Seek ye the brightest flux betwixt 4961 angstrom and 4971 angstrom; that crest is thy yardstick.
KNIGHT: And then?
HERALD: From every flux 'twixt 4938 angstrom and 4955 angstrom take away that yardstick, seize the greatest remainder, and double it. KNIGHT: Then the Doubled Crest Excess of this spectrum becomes 0.98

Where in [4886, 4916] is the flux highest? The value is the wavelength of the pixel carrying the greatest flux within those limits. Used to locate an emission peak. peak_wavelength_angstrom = 4895.5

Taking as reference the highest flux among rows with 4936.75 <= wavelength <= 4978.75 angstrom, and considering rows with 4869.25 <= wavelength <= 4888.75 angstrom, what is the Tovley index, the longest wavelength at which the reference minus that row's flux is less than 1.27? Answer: 4888.0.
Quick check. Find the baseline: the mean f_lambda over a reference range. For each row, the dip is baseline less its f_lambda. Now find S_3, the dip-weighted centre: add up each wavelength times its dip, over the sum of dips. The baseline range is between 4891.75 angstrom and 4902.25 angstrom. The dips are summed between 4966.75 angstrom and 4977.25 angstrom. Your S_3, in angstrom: 4971.6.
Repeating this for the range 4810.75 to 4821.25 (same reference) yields 4814.0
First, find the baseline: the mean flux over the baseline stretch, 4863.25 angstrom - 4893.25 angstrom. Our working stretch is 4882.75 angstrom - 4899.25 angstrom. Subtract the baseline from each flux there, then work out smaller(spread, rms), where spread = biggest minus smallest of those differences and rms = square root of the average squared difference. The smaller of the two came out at 0.45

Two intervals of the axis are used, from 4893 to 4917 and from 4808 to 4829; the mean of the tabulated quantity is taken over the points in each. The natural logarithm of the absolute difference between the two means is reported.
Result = -2.1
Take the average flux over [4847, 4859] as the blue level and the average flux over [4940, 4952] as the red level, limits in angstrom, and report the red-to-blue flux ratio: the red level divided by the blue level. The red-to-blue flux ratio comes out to 1.16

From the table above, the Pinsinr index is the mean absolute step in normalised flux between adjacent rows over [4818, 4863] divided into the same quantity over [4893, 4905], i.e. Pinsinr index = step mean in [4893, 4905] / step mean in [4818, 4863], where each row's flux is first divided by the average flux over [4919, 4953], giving 0.87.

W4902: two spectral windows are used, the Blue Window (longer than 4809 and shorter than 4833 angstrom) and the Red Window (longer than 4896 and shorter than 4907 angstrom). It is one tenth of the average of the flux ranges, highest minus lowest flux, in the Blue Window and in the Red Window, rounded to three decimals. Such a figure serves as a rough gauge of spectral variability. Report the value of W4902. 0.055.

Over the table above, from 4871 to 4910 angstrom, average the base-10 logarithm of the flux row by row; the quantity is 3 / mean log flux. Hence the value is 3.72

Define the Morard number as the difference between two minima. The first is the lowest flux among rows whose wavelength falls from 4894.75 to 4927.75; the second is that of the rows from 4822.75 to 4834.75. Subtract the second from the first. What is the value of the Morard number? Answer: -0.42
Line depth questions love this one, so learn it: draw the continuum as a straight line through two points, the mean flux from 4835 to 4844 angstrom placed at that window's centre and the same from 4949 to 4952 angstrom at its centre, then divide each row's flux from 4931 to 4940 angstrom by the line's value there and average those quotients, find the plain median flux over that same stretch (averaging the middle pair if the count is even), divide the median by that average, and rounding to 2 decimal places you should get 6.67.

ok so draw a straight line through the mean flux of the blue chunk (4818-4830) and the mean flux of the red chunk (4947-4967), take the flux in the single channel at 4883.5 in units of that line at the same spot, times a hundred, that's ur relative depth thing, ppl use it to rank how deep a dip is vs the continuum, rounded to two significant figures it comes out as 93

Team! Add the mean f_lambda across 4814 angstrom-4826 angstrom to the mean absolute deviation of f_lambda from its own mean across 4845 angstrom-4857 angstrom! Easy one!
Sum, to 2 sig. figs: 6.7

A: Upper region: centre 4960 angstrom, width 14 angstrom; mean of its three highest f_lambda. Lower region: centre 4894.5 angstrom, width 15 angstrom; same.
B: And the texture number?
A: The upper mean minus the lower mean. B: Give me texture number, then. -0.2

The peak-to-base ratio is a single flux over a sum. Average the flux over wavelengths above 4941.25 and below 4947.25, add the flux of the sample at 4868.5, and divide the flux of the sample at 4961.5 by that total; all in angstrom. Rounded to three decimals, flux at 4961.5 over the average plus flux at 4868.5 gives 0.462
